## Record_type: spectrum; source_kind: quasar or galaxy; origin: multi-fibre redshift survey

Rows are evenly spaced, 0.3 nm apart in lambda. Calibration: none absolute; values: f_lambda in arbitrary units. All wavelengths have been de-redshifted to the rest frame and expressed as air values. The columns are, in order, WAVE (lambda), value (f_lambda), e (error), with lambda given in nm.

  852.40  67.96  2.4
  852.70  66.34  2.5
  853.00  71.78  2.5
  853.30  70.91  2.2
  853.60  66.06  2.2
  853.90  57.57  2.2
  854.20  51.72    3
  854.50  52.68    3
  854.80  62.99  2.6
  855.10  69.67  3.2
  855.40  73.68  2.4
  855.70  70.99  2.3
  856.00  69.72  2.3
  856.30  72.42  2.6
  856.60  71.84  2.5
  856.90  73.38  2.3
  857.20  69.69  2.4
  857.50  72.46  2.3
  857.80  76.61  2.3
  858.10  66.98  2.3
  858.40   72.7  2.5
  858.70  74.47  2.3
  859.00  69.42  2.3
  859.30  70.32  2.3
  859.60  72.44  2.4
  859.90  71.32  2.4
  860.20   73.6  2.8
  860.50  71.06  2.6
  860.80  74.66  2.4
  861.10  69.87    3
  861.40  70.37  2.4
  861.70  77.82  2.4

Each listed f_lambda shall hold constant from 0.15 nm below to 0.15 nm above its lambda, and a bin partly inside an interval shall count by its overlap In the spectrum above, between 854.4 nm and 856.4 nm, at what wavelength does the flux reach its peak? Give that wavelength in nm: 855.40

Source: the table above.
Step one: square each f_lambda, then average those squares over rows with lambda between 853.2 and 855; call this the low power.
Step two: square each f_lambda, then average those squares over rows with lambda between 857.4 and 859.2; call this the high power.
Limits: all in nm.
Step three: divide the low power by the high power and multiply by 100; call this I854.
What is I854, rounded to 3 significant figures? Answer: 70.8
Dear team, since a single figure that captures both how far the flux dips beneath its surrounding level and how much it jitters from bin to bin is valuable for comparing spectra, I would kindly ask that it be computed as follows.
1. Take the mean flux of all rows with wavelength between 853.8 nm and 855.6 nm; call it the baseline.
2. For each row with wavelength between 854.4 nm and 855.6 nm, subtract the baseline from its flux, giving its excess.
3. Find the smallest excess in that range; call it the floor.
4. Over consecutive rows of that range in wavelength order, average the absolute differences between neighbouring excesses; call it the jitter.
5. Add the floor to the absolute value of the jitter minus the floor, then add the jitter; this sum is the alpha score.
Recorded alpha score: 14.0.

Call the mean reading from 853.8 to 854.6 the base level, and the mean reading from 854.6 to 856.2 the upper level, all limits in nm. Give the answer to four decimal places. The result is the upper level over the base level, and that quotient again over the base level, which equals 0.0238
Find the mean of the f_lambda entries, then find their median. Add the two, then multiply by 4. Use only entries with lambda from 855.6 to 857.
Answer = 574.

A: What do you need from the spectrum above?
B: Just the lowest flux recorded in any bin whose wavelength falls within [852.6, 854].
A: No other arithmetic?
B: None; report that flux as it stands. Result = 57.57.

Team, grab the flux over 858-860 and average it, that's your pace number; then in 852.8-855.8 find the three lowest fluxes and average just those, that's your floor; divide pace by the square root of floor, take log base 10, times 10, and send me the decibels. 9.9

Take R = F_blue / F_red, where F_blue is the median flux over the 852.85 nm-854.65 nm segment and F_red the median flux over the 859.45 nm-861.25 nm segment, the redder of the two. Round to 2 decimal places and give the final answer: 0.86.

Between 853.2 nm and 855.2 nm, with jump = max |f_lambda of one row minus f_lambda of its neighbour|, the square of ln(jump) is 5.4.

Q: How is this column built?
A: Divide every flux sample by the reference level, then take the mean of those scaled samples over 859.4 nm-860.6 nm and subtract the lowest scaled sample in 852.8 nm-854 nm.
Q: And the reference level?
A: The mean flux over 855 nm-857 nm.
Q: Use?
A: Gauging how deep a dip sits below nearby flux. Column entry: 0.20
